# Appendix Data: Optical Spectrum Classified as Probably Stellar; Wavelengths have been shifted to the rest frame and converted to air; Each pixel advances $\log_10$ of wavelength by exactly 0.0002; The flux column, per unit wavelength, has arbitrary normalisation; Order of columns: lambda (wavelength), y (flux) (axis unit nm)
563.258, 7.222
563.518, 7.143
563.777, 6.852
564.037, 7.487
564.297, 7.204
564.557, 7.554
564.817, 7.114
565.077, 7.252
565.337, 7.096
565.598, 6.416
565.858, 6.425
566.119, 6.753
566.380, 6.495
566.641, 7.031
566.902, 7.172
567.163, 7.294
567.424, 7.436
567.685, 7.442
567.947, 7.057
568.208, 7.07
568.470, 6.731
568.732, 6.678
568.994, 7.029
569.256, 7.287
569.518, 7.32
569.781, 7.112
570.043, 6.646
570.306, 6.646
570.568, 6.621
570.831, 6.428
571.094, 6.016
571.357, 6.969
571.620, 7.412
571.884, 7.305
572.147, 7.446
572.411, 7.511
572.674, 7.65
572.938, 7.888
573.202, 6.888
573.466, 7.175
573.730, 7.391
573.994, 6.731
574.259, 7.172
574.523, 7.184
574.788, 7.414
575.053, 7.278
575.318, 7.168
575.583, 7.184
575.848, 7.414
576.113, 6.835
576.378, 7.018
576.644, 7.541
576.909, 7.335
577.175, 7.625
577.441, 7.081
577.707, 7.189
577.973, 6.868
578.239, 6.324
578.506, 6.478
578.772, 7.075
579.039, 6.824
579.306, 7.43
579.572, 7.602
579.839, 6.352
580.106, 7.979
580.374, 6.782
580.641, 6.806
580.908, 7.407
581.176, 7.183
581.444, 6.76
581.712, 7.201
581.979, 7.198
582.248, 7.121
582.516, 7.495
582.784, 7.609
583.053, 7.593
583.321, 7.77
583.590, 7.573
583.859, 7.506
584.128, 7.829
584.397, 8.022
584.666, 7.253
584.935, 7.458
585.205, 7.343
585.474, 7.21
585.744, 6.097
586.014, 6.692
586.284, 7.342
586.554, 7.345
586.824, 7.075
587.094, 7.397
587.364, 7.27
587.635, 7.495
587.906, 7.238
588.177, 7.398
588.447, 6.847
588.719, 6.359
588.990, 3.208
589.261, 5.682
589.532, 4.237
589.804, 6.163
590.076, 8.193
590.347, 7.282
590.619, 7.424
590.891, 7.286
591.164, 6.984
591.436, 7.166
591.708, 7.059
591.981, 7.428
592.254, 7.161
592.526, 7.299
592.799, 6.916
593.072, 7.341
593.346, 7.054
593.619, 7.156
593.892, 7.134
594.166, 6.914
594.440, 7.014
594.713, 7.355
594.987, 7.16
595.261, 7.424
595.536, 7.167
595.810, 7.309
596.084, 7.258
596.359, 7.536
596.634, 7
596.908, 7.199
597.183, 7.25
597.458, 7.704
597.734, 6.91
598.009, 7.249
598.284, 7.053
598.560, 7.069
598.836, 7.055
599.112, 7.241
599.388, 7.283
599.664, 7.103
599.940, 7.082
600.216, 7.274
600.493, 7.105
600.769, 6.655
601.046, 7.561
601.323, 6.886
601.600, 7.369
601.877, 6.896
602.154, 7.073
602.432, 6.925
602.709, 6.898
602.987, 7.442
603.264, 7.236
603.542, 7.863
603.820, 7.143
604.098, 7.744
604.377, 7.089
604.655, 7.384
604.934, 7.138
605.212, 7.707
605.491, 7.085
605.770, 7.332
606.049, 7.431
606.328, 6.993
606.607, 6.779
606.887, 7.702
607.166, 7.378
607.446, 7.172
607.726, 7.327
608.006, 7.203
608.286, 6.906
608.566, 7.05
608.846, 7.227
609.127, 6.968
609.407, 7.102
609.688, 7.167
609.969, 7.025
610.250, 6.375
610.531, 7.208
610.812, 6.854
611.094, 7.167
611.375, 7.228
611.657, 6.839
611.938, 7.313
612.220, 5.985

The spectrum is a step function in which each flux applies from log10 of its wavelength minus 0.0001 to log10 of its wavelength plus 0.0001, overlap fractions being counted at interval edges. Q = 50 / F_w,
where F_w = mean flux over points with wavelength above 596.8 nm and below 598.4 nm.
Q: 6.92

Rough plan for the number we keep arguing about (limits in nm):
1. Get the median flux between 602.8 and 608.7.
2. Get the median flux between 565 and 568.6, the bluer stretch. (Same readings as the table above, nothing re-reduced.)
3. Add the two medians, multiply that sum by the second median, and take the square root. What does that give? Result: 10.1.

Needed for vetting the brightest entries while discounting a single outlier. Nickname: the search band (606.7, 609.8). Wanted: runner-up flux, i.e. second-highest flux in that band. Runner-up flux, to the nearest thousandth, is 7.378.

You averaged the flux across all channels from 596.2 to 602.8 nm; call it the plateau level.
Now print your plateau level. 7.14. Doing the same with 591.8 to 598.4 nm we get 7.21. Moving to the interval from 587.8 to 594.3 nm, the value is 6.79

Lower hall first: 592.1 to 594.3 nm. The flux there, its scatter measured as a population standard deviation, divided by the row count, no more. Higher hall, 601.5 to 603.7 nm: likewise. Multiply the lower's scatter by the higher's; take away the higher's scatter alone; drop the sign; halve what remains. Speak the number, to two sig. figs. 0.14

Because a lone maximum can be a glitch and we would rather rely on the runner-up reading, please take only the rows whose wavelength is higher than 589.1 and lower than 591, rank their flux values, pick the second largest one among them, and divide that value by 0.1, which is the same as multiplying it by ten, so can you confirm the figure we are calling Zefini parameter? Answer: 74.2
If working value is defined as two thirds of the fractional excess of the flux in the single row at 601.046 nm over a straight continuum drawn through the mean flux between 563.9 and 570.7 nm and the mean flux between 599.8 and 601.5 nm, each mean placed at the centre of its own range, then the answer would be 0.04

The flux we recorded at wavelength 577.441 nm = 7.081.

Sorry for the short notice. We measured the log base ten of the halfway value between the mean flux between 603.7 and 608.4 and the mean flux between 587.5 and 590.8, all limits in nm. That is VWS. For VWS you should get 0.837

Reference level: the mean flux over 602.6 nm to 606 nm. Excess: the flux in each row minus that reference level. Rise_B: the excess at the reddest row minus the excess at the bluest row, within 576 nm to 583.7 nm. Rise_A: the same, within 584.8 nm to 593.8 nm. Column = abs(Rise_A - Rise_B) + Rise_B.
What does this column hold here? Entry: 1.8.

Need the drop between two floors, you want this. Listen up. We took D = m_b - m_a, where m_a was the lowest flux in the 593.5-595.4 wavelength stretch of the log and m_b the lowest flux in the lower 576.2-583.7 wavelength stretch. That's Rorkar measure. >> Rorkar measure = -0.59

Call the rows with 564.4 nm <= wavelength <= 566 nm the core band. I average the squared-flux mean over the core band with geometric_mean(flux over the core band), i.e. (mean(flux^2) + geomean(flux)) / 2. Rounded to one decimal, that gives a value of 27.9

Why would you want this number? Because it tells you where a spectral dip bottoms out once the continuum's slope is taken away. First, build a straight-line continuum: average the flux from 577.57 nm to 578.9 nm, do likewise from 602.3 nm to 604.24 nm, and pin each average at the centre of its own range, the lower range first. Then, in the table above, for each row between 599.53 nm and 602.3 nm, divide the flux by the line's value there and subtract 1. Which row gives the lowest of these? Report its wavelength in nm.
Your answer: 600.769 nm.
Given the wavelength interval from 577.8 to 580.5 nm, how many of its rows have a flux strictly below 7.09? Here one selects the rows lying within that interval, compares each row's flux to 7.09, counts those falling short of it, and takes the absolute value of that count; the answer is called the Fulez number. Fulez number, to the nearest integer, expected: 7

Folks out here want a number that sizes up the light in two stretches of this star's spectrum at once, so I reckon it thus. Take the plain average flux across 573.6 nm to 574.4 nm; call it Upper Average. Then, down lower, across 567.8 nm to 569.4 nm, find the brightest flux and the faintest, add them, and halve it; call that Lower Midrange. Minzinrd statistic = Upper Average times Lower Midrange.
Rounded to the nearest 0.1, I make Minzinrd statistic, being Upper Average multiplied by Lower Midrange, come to 49.6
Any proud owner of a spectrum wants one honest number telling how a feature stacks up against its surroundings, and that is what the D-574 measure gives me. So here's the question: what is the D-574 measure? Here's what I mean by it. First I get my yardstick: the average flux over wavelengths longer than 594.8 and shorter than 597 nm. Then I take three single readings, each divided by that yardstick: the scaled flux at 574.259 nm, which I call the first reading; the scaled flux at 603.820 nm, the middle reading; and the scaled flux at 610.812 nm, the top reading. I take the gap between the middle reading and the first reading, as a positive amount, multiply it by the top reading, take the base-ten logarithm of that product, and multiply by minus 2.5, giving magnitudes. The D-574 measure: 6.1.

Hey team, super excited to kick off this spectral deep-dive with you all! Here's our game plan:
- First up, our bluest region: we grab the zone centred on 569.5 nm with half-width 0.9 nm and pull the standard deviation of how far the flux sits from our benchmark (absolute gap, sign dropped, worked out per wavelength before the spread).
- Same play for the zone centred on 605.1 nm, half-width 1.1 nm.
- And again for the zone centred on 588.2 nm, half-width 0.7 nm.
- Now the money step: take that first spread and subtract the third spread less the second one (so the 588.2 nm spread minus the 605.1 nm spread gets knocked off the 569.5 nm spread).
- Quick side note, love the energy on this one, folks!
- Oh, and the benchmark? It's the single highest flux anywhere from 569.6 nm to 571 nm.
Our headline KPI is 0.20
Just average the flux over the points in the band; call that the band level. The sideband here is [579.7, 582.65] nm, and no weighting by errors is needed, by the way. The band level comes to 7.12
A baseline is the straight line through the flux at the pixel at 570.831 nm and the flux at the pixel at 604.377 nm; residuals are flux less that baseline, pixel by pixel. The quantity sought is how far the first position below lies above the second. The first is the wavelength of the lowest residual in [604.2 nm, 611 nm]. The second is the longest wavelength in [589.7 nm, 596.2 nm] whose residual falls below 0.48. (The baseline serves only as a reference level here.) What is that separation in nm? 14.17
